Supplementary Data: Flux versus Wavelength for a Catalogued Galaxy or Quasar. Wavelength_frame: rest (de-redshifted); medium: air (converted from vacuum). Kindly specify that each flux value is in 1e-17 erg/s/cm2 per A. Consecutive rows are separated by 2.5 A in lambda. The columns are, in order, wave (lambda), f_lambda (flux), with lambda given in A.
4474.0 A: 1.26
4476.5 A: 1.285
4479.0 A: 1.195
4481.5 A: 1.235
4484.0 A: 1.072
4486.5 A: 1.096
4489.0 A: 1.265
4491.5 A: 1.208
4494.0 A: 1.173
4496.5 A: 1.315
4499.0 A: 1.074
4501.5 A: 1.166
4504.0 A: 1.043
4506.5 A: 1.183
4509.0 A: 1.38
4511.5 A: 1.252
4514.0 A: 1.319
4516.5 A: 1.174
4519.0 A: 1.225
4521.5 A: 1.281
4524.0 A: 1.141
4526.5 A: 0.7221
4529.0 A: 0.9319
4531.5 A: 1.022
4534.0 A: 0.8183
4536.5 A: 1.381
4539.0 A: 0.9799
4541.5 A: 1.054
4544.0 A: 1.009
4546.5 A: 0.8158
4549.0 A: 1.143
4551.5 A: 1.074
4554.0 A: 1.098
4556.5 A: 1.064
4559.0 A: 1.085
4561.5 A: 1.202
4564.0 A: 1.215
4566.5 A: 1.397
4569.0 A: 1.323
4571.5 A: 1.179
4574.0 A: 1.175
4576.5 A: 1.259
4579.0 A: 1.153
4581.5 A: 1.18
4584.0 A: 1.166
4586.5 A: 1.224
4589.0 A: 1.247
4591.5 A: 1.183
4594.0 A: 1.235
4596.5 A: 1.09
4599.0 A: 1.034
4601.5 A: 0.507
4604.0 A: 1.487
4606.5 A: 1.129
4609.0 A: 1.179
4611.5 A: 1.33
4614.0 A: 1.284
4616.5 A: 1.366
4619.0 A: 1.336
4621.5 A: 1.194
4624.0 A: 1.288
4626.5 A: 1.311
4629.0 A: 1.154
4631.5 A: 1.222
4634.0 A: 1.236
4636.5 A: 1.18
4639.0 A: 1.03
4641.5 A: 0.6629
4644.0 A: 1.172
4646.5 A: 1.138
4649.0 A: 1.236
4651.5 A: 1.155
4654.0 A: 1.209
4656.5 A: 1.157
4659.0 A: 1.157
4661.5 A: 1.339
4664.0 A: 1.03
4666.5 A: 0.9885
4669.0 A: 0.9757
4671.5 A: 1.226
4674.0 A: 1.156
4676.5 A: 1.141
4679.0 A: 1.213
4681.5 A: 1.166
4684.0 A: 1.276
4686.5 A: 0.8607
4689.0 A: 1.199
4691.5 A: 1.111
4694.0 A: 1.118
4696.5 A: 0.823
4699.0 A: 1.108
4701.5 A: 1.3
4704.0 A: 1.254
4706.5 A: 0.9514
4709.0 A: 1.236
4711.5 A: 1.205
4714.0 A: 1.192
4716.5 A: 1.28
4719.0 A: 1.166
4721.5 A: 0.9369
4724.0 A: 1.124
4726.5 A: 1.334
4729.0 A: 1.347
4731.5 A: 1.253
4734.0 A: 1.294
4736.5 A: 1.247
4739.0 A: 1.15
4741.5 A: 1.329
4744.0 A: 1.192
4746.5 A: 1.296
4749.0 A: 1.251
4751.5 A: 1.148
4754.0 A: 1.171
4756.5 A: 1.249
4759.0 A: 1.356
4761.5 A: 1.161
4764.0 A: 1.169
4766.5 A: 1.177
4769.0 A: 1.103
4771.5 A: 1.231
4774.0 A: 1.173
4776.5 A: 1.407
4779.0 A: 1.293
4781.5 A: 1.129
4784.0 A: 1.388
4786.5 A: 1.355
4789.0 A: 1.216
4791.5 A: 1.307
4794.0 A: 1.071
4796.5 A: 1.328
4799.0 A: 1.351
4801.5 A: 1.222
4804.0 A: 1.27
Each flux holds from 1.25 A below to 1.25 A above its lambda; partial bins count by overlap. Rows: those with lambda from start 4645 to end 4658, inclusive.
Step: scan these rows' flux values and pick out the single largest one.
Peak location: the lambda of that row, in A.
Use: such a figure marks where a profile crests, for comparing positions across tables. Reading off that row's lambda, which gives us 4649.0 A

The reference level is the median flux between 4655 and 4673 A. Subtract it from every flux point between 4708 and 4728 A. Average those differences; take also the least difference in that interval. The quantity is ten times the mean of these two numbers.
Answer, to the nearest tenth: -1.0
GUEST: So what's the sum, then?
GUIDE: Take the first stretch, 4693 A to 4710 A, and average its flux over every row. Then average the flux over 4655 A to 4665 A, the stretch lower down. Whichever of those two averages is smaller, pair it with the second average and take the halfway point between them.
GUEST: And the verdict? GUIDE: 1.14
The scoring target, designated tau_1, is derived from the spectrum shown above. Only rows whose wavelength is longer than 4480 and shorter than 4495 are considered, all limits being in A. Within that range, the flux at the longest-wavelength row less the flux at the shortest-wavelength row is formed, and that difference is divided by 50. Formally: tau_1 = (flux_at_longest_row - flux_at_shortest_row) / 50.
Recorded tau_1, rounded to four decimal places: -0.0012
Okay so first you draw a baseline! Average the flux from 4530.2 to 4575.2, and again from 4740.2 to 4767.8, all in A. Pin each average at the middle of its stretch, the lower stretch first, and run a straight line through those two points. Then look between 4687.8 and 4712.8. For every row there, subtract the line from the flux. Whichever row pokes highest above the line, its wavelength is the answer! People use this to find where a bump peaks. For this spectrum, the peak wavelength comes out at 4701.5 A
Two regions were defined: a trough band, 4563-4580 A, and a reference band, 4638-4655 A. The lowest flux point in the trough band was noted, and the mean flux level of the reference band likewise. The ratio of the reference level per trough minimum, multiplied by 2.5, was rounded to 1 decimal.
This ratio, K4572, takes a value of 2.4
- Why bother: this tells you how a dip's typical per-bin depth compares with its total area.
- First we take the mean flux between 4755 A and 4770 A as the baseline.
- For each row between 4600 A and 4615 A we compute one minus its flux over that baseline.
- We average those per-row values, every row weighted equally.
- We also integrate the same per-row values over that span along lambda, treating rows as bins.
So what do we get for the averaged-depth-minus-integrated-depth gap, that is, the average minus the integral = -0.6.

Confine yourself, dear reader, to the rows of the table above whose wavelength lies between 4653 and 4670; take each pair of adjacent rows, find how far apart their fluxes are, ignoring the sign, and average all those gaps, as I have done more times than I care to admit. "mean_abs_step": 0.100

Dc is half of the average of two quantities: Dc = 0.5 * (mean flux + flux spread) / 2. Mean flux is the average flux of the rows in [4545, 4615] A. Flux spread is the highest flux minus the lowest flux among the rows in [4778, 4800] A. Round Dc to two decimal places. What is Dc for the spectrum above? 0.37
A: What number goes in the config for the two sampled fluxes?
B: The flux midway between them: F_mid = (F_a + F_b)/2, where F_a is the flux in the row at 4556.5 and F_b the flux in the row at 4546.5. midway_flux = 0.94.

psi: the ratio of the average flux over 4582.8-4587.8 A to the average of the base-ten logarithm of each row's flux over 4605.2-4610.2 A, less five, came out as 14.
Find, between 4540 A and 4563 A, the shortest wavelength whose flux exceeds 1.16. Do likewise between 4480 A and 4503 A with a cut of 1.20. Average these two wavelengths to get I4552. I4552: 4521.5 A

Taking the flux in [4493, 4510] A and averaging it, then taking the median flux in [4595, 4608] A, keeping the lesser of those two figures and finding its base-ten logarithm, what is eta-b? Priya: 0.037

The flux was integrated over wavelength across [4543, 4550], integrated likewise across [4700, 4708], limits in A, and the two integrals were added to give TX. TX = 16.2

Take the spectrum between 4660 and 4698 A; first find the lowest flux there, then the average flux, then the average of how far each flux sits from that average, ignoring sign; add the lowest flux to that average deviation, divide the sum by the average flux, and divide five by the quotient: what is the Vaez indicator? 5.91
